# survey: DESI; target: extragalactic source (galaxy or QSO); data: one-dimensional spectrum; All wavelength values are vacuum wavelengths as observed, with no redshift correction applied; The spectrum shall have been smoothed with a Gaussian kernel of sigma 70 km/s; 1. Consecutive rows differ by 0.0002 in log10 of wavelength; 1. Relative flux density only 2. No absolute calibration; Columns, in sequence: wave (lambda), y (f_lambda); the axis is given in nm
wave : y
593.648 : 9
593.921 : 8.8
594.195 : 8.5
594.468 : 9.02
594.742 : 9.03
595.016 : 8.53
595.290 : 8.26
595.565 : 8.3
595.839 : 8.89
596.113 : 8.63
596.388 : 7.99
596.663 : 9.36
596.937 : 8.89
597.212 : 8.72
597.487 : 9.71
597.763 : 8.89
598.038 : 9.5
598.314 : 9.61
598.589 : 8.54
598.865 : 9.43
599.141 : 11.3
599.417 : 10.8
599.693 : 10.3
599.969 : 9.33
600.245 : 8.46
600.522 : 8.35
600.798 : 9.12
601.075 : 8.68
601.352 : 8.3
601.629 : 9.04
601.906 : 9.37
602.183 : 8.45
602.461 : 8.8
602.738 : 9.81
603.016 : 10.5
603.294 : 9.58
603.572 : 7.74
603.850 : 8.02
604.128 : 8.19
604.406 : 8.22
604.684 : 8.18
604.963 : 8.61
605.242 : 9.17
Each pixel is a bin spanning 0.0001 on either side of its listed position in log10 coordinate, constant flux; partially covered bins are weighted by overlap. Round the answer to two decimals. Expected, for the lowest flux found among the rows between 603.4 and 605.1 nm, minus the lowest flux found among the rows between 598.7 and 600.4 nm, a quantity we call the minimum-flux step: -0.72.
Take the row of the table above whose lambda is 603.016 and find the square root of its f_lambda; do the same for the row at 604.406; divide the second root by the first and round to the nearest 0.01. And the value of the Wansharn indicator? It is 0.88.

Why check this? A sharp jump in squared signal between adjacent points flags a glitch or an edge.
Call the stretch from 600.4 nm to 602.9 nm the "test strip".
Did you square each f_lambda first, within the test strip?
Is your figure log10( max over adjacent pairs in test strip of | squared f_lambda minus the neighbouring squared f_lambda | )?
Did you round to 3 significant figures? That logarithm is 1.27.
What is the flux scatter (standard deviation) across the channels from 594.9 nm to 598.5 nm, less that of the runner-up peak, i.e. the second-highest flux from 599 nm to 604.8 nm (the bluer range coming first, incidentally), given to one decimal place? -10.3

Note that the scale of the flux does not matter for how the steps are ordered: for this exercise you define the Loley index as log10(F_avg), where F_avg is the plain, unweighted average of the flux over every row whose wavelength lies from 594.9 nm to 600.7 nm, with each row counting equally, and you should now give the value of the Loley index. 0.96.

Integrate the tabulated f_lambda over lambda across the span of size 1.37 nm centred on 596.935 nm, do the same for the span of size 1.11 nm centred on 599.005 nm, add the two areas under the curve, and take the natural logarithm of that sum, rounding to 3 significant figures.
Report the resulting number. 3.15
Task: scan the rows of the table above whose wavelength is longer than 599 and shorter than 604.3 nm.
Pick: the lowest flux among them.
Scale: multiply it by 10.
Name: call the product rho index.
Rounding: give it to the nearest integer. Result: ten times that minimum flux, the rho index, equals 77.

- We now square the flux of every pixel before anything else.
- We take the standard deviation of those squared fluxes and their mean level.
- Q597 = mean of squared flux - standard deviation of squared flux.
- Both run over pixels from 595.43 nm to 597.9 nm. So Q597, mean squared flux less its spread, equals 69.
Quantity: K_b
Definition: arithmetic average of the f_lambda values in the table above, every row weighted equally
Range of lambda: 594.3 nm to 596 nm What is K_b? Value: 8.7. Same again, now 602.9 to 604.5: 8.7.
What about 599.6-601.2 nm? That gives 9.0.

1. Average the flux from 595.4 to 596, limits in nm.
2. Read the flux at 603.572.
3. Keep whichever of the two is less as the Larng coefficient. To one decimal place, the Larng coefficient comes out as 7.7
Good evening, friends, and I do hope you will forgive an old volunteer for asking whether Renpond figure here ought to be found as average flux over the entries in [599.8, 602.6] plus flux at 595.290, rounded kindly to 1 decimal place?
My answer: 17.1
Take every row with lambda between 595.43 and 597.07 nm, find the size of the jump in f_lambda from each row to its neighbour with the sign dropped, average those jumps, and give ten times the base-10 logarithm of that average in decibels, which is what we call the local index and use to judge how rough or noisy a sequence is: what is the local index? -1.8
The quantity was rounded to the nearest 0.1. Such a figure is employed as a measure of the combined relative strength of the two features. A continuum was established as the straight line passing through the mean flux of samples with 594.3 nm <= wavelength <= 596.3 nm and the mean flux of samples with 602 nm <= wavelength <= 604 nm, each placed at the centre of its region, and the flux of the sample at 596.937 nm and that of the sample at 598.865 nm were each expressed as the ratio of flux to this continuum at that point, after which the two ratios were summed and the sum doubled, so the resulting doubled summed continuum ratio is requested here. 4.2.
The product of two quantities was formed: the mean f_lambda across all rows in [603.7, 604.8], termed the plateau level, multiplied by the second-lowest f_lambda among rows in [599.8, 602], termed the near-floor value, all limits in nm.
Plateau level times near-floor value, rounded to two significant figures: 68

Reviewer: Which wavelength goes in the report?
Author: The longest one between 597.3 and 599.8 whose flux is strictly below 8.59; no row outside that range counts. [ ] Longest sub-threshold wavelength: 598.589 nm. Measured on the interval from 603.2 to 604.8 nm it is 604.684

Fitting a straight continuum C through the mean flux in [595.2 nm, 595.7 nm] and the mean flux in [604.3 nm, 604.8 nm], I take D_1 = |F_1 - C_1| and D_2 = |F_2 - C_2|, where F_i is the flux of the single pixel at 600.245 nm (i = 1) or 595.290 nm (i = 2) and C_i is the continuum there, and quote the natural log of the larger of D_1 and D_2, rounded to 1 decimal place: -1.5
